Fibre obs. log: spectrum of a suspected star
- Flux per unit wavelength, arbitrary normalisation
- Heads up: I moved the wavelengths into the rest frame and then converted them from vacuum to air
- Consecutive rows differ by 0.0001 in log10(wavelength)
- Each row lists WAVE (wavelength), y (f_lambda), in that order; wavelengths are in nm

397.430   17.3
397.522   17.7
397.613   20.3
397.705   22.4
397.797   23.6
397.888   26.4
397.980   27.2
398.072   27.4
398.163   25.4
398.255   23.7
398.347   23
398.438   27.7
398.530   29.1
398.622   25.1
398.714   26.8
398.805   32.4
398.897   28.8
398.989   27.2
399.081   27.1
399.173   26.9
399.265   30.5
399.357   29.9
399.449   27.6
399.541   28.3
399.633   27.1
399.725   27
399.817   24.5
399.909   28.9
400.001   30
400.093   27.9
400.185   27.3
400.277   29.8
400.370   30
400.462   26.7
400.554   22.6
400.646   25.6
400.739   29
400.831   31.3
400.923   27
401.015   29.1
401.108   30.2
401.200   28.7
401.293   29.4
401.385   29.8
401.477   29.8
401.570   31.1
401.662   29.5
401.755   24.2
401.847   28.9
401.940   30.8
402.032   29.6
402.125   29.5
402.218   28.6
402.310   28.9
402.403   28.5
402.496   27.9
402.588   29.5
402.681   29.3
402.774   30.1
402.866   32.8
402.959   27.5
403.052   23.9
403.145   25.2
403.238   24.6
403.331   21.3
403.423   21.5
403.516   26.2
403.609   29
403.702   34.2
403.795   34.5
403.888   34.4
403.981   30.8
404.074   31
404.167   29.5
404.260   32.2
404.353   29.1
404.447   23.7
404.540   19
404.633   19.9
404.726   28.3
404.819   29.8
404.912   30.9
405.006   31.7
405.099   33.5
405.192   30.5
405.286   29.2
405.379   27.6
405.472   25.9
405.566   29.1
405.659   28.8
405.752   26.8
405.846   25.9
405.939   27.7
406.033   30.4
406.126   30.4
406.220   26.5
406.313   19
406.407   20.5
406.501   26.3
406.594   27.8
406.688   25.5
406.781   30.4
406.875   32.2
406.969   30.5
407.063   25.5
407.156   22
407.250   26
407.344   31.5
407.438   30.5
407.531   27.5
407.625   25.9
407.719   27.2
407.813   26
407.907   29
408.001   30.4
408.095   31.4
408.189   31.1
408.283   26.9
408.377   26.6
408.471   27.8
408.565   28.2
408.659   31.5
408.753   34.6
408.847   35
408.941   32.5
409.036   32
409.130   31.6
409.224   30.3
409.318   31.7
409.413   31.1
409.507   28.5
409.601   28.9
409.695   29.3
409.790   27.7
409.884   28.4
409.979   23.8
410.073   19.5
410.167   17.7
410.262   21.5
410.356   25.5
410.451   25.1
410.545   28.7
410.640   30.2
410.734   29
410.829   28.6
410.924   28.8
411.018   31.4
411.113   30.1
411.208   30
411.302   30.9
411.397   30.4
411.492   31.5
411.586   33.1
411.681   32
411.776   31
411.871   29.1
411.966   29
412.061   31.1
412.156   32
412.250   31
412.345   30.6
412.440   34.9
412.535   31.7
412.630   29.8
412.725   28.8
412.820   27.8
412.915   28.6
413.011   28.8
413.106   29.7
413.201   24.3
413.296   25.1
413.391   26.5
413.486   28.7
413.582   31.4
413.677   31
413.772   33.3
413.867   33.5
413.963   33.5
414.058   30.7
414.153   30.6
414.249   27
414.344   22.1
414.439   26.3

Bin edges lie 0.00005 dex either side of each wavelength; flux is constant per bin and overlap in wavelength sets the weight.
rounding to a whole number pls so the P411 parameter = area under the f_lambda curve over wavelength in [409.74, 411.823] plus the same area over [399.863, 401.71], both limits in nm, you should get 111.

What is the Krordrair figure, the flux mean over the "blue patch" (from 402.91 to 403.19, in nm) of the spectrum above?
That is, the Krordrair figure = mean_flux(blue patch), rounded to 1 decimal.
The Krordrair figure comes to 25.5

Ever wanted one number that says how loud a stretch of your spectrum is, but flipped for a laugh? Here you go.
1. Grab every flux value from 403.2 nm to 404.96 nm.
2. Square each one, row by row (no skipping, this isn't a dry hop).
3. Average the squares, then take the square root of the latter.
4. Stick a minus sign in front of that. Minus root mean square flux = -28.3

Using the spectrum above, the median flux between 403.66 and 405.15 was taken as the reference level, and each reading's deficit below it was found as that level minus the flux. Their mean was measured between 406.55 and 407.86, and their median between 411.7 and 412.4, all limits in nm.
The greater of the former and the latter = 3.10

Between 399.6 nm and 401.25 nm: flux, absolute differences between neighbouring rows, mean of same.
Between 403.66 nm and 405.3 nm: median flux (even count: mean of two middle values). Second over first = 13.5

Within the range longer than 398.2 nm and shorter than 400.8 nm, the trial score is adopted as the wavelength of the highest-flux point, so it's 398.805 nm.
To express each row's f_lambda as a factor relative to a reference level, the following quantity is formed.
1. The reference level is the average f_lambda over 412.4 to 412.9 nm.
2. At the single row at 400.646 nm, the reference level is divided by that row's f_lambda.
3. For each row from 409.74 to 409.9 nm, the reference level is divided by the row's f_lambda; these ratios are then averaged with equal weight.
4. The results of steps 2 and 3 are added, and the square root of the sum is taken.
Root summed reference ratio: 1.51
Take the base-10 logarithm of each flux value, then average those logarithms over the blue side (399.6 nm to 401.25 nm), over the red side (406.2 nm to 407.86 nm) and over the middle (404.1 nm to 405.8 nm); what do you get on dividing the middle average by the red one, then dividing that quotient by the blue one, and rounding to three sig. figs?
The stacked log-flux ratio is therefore 0.703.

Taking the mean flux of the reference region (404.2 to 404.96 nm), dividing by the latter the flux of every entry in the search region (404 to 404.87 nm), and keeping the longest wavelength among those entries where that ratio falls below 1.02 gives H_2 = 404.633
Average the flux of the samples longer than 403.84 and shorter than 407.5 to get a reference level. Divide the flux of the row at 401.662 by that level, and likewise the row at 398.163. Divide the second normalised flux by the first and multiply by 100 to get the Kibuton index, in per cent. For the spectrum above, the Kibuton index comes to 86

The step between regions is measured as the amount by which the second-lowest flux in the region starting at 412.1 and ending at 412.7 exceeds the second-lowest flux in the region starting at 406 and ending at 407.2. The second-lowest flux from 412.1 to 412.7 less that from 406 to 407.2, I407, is 10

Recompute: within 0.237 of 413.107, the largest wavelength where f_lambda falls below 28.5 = 413.296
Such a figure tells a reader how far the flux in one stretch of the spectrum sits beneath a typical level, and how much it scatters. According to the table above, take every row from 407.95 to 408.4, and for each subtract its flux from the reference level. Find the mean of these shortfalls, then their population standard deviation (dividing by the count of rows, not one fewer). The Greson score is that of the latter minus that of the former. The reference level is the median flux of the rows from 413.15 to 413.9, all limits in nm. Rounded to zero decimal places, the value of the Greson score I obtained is 2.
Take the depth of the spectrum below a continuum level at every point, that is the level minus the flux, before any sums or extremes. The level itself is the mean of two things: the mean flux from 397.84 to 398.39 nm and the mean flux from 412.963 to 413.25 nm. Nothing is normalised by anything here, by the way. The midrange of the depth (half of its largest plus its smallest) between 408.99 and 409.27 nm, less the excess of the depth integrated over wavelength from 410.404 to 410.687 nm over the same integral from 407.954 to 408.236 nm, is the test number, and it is -5.4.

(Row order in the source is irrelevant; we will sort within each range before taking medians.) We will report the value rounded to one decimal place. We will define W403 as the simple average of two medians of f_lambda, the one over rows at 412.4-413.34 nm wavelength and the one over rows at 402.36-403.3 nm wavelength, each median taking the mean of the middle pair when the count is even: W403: 28.5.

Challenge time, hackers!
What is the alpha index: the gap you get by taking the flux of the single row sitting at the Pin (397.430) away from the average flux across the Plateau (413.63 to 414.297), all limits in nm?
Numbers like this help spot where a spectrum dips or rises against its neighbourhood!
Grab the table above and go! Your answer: 14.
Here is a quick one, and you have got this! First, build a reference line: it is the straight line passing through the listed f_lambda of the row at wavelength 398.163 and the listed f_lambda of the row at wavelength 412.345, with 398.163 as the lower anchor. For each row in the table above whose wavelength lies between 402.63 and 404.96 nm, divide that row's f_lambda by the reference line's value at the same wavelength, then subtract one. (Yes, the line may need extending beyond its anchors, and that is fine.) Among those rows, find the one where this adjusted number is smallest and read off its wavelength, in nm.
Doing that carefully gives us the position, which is 404.540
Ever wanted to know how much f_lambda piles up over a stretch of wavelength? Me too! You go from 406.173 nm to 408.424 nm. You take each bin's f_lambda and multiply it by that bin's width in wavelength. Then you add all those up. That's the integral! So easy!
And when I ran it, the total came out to 61.55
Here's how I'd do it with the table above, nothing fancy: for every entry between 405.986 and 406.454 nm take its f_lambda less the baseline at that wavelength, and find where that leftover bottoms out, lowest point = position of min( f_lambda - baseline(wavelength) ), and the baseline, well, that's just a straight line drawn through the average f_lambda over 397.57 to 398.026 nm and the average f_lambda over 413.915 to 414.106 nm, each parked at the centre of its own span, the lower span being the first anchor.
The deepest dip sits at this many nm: 406.313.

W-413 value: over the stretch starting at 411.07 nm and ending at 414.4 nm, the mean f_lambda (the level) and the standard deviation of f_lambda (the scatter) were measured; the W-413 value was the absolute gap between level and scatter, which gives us 27.3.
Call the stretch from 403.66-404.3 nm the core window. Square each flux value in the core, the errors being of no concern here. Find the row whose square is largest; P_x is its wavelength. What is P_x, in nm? 403.795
